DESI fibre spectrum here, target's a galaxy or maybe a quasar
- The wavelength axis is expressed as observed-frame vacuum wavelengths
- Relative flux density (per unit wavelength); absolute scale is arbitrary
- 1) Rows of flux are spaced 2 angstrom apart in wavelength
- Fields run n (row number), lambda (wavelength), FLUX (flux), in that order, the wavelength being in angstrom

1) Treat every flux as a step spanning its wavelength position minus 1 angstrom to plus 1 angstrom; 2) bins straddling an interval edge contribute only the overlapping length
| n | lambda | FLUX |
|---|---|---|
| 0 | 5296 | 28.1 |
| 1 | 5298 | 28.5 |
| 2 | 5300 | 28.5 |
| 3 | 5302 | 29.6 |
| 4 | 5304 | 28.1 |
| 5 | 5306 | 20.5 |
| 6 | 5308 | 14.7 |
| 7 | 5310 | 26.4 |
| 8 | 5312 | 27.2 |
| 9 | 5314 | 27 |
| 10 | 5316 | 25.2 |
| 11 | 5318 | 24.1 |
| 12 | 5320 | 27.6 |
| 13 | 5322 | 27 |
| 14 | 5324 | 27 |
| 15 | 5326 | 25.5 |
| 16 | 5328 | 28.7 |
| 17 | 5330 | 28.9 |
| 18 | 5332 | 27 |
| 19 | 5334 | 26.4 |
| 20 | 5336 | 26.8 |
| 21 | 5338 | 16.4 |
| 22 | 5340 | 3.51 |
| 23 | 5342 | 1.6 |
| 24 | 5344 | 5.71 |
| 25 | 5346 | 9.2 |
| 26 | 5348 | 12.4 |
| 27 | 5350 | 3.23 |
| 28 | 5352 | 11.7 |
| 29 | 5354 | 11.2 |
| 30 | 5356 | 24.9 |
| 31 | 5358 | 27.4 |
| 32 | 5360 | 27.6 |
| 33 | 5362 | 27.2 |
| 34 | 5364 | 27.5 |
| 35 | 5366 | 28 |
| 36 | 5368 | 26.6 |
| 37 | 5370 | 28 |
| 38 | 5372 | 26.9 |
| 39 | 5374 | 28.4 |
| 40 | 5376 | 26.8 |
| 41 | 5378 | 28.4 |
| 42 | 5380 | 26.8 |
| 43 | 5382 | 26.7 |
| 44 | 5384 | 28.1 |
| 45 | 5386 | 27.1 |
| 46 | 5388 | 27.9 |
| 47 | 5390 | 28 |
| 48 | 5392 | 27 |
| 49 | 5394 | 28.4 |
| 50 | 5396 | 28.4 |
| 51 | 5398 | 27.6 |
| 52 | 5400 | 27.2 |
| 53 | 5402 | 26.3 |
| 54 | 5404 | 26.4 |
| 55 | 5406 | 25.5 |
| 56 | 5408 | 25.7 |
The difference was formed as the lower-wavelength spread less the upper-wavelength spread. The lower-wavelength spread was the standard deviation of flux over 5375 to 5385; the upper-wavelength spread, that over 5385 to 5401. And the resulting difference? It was 0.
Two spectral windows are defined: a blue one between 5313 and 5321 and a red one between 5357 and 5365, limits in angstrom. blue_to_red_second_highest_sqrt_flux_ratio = 0.99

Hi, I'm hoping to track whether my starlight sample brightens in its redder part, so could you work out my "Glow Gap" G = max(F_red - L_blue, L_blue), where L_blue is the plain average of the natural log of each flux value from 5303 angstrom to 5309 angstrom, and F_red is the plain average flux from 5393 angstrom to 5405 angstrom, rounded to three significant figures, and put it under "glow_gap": 24.4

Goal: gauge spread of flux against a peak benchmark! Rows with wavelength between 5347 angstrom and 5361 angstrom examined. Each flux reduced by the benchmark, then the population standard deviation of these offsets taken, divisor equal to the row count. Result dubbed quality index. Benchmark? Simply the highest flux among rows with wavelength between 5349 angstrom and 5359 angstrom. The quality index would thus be 8.9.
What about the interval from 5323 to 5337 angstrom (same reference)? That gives 1.1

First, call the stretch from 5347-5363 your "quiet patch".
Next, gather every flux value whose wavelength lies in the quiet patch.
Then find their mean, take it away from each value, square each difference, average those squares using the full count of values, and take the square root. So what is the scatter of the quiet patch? 9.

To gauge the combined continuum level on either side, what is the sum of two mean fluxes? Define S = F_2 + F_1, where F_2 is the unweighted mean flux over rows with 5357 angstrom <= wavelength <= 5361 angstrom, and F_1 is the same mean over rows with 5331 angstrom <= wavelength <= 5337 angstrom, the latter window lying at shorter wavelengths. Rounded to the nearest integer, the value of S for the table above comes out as 54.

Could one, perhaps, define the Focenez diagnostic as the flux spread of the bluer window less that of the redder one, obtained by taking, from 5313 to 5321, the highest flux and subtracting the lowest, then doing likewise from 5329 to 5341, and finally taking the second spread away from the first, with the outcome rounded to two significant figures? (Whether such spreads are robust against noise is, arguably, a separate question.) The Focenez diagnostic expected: -22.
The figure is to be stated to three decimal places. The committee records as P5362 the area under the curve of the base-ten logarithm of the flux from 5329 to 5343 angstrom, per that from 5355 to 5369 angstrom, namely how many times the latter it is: 0.769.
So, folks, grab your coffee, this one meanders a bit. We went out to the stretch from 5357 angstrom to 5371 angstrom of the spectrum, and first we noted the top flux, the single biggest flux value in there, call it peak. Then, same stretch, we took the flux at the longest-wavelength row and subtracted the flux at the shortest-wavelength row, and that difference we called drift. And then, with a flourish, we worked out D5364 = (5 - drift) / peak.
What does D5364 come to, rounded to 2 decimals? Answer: 0.16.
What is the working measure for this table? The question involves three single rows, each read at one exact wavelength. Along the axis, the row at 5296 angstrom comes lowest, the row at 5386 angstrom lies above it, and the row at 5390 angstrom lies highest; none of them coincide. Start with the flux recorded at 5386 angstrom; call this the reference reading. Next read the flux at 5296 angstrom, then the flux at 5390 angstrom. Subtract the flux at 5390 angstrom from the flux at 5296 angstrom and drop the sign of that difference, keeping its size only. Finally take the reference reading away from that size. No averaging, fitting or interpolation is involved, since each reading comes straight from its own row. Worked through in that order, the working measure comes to -27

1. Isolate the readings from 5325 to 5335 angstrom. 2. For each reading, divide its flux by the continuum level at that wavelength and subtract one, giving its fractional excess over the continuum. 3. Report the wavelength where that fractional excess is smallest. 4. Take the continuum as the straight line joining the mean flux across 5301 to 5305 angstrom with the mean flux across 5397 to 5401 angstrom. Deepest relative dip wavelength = 5326 angstrom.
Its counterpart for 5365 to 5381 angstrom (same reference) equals 5368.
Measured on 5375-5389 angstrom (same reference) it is 5382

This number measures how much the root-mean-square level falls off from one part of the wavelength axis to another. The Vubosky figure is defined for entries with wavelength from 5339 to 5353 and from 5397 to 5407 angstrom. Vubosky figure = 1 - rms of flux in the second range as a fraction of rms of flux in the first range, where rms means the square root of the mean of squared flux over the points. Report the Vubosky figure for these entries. -2.4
